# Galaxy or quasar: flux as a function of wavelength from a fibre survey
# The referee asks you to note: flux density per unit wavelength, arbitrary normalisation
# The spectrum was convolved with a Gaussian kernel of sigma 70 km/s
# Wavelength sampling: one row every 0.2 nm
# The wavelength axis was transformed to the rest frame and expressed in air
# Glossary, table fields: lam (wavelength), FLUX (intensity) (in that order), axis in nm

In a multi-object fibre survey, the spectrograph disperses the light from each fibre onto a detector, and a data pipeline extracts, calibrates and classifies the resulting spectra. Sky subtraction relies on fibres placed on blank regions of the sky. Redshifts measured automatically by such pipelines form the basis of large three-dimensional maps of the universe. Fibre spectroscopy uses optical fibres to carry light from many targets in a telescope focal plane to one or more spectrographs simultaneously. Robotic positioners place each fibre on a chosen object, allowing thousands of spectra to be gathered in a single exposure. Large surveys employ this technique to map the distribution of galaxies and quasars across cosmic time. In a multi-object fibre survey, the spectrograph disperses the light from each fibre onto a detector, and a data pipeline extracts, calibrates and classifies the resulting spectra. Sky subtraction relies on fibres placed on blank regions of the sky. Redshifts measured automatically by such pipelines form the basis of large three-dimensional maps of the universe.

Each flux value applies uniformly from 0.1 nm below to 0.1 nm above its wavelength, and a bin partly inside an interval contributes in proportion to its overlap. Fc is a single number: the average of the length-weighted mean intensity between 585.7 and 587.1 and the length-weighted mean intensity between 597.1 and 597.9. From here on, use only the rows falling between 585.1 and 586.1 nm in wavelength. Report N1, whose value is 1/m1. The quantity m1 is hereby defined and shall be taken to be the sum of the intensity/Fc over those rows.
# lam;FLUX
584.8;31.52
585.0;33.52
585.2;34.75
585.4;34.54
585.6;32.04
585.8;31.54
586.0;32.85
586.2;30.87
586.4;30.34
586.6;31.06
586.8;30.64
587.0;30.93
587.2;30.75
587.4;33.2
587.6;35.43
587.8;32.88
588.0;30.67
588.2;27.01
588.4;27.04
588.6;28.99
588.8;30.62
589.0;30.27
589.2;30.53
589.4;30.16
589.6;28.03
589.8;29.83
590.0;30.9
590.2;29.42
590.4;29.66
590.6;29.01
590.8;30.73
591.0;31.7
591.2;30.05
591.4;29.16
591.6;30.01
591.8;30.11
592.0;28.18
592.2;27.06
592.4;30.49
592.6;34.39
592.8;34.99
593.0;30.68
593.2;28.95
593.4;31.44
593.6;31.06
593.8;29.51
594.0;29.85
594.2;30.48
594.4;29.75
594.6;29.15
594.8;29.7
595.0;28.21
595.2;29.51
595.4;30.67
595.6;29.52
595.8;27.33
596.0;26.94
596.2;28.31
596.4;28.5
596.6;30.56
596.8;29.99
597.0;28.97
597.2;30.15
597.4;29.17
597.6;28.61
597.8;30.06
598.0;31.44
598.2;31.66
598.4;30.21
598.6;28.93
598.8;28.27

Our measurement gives 0.18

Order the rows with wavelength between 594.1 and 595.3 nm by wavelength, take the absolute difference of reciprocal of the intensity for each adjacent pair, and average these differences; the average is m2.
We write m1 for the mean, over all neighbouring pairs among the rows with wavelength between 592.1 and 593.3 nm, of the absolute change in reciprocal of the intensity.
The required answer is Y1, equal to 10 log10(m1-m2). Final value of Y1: -28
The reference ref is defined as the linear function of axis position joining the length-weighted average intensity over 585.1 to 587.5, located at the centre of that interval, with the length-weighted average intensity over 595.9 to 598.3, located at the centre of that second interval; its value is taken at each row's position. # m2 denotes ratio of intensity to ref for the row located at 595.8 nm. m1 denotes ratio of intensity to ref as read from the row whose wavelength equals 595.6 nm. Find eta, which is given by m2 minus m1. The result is -0.072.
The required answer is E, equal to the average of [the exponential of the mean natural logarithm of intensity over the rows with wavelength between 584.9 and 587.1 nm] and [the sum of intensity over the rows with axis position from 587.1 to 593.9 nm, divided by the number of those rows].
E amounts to 31.2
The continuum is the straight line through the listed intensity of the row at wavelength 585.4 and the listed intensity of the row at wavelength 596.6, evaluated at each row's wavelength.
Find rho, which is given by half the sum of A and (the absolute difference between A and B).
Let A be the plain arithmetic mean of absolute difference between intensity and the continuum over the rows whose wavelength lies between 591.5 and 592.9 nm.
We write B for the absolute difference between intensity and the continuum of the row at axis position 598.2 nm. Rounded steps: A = 2.94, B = 1.7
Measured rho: 2.1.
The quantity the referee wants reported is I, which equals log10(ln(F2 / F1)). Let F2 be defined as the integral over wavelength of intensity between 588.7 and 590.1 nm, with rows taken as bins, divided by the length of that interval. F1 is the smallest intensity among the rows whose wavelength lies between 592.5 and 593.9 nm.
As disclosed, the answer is -1.43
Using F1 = 28.95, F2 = 30.0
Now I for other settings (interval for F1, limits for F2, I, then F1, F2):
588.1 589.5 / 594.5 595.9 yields -1.12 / 27.01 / 29.2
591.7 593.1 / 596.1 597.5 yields -1.09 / 27.06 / 29.4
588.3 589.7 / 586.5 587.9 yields -0.76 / 27.04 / 32.1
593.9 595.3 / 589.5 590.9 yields -1.30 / 28.21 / 29.7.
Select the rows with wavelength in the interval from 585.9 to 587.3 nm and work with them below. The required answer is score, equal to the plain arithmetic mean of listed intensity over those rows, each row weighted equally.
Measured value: 31.1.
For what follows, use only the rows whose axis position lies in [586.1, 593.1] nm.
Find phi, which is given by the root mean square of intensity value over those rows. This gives 30.5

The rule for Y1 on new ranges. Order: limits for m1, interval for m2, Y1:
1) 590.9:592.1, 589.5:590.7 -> -46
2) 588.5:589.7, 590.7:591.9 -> -39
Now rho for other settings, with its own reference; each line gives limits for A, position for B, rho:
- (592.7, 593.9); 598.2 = 0.8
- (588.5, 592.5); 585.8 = 1.6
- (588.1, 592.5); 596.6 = 3.3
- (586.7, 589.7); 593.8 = 2.3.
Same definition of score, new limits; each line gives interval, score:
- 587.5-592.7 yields 30.1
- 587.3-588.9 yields 30.7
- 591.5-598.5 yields 29.9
